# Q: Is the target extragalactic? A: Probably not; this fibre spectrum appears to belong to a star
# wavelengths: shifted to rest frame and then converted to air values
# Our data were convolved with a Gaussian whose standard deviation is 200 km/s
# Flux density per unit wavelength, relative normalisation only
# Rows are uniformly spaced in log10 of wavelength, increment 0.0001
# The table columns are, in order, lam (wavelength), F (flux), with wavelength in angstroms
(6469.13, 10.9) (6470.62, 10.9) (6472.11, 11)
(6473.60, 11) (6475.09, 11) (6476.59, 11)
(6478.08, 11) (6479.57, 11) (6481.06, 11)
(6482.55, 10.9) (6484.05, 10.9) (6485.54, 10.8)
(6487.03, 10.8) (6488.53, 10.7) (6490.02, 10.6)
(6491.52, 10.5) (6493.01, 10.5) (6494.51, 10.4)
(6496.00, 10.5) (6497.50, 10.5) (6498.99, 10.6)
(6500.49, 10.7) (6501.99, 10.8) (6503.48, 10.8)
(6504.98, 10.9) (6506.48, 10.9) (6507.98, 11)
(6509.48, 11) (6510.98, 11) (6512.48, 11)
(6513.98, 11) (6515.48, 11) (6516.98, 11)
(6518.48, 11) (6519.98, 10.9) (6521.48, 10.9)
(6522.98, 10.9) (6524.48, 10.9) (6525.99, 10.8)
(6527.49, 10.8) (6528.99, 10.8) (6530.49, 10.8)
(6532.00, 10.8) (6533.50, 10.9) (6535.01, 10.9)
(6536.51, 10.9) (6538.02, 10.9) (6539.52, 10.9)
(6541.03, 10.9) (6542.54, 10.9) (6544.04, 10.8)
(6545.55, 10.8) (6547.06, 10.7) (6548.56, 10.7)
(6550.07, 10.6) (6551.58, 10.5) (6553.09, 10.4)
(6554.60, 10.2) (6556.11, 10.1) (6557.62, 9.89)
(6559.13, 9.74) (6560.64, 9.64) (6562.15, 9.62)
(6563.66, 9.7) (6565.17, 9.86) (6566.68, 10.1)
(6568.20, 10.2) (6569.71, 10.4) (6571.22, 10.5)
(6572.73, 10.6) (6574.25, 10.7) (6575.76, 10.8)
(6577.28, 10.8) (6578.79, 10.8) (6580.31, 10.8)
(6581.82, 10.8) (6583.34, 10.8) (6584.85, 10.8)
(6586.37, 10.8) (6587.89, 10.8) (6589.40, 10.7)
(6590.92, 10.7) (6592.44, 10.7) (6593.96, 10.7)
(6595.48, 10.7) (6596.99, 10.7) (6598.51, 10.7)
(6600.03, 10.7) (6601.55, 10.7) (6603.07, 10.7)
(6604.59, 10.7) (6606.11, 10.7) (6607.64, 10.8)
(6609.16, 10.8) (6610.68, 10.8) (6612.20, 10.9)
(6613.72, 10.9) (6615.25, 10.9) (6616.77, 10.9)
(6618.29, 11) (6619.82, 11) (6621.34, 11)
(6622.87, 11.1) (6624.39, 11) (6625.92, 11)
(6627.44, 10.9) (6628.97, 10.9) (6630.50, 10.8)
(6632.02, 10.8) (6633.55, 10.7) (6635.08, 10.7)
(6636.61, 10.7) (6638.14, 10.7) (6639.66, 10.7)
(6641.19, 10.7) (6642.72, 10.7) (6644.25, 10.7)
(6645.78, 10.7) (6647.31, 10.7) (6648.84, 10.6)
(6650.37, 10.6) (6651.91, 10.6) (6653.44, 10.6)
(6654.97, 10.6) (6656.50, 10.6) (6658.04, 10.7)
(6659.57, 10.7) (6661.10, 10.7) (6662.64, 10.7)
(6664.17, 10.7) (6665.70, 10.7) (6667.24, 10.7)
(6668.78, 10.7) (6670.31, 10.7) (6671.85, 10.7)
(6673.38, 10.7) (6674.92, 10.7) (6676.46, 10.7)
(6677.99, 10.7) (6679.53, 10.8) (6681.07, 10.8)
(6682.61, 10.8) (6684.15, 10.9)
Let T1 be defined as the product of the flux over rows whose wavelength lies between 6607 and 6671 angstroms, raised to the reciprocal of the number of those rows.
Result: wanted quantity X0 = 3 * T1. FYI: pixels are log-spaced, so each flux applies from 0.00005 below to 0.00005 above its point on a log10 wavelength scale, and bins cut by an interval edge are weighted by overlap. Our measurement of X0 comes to 32.3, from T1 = 10.77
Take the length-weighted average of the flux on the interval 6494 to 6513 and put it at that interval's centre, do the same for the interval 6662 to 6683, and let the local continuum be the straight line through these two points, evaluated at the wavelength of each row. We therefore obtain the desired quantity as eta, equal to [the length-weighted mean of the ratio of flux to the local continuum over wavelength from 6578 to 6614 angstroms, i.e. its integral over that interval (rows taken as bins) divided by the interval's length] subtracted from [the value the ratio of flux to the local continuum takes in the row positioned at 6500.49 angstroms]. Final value -0.008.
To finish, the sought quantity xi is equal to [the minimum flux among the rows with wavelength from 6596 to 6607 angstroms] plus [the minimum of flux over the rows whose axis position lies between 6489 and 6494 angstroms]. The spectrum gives 21.2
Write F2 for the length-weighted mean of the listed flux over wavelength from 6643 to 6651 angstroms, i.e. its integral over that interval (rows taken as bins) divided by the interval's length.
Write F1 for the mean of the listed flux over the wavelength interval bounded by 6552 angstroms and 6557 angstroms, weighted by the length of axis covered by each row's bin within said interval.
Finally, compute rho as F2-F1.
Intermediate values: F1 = 10.2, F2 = 10.7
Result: 0.43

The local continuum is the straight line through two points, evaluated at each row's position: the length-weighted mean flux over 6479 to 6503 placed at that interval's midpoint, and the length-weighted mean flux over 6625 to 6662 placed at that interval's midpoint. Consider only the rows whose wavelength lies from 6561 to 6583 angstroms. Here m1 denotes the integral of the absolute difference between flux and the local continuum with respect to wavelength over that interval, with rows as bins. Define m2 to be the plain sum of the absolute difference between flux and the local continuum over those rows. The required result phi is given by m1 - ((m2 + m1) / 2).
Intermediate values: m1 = 8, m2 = 5.1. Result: 1.5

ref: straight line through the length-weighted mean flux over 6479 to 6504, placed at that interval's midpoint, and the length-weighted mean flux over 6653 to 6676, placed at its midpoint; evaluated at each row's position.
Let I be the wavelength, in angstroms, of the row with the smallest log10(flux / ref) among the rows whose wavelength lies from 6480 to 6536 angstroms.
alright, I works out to 6494.51 angstroms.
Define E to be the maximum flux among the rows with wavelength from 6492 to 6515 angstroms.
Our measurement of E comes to 11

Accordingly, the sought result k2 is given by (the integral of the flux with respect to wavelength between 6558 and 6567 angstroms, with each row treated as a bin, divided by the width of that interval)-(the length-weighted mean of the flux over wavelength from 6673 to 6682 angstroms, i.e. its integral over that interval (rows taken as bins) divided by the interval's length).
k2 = -1.0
